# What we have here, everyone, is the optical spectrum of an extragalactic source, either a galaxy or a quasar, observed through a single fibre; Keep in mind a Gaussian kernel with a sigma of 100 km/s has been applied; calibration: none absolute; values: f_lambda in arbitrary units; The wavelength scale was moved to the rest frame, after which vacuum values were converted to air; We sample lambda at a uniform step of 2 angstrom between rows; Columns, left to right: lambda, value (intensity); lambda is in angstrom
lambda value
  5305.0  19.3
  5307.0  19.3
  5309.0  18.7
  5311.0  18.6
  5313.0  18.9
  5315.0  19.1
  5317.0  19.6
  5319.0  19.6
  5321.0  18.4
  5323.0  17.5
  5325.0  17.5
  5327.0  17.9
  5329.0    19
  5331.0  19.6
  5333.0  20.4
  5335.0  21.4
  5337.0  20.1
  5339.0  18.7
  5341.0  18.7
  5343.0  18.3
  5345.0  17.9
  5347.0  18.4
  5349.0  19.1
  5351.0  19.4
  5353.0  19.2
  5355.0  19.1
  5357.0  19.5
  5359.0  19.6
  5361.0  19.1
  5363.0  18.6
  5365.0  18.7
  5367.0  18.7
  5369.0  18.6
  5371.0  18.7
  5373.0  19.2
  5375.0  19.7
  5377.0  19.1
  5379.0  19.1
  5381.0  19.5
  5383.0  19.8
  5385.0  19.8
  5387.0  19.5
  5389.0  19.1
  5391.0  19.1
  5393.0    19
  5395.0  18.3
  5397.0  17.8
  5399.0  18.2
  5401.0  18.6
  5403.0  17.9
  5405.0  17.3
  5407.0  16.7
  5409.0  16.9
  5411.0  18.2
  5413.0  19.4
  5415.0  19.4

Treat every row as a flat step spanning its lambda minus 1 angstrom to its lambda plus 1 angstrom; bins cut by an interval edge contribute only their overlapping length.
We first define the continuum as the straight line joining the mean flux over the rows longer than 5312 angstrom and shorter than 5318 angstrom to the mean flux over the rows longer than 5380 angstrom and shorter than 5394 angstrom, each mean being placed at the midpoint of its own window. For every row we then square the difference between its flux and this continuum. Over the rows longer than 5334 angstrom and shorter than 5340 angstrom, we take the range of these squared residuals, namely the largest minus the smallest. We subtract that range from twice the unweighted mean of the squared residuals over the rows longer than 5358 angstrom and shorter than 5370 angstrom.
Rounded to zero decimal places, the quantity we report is -4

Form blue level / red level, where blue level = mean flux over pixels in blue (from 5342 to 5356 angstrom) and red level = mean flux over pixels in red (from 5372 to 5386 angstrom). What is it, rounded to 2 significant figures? 0.96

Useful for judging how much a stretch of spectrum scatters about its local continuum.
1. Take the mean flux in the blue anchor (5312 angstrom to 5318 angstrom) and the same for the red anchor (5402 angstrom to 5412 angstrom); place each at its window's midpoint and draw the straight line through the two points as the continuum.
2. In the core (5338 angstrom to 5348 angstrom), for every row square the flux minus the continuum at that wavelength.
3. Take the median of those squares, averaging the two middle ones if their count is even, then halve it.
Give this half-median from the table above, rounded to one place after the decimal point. 0.0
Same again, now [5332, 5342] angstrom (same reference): 0.9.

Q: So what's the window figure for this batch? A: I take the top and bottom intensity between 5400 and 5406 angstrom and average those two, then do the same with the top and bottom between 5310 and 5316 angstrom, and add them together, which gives 36.8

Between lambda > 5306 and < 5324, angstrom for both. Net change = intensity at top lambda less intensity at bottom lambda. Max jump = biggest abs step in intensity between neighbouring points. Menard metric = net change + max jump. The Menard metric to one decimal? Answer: -0.6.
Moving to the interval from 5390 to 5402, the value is 0.2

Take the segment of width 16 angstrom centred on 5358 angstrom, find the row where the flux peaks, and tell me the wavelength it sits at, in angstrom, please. 5359.0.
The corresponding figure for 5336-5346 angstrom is 5337.0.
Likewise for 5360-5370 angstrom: 5361.0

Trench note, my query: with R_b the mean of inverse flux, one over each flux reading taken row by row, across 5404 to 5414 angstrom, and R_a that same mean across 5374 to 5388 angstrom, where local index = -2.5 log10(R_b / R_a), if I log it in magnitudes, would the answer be -0.11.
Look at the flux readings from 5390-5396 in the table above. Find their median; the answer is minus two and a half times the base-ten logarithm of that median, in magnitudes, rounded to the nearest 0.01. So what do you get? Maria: -3.20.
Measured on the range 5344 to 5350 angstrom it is -3.16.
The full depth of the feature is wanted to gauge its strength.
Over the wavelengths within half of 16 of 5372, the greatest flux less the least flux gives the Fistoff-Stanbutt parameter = 1.1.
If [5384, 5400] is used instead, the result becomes 2.0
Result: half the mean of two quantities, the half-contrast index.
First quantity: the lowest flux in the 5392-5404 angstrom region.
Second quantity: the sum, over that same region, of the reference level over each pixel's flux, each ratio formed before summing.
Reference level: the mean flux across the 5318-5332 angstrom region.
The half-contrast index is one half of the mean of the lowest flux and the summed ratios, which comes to 5.97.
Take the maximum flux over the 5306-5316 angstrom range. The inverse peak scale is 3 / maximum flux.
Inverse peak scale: 0.155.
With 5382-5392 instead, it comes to 0.152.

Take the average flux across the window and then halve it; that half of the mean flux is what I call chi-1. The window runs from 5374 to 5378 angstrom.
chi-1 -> 9.70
